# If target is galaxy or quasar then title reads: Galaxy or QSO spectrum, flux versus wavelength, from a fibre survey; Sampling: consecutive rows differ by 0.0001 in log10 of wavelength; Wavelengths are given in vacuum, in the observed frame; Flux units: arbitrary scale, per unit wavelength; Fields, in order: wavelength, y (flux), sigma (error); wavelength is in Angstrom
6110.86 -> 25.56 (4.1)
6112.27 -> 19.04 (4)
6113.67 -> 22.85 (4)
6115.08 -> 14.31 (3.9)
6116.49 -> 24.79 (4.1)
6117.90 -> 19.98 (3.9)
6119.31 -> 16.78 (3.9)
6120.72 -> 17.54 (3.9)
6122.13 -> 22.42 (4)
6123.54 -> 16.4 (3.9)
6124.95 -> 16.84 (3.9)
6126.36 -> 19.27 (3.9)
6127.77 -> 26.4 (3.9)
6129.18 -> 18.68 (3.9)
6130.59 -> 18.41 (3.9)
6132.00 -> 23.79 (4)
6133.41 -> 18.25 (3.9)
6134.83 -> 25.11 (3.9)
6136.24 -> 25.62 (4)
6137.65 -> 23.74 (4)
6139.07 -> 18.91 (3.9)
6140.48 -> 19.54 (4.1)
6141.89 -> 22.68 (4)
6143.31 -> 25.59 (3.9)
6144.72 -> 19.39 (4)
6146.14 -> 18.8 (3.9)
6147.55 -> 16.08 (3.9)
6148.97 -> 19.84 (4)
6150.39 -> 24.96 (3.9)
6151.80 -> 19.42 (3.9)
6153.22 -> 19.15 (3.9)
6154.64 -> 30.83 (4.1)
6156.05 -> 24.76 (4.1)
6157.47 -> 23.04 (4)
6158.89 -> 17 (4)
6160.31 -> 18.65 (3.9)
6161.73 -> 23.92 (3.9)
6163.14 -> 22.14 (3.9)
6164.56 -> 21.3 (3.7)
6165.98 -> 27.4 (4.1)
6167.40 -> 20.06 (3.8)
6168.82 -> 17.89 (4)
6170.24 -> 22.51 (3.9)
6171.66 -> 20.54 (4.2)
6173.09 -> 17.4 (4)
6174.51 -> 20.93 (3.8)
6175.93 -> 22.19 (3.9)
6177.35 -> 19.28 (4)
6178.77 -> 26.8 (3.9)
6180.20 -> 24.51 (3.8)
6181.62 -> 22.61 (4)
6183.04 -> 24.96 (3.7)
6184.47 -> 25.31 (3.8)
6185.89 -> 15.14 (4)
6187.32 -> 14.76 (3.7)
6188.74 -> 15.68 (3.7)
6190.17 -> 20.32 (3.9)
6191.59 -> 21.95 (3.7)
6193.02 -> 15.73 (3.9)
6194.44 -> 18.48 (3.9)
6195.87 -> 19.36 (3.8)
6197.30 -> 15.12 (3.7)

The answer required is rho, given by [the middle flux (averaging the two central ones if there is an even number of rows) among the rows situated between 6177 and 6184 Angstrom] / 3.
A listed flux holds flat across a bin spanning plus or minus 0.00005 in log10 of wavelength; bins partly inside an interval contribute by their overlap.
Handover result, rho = 8.2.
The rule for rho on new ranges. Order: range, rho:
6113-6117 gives 7.6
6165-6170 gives 6.7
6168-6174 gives 6.4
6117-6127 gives 5.8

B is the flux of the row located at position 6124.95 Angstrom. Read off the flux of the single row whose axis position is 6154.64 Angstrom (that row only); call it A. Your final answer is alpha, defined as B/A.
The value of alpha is 0.55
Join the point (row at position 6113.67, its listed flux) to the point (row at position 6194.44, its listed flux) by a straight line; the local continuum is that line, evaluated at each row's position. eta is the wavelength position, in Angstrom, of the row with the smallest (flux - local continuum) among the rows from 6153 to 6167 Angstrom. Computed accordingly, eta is 6158.89 Angstrom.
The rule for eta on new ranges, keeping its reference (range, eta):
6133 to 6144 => 6133.41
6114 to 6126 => 6115.08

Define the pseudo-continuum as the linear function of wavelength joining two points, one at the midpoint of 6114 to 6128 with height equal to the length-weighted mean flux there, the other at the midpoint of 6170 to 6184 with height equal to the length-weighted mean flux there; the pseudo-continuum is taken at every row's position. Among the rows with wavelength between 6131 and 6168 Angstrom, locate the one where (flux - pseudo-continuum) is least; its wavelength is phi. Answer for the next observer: 6147.55 Angstrom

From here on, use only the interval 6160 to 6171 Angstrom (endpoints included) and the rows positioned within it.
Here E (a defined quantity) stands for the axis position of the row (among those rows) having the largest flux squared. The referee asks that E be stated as 6165.98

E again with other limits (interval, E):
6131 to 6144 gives 6136.24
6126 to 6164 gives 6154.64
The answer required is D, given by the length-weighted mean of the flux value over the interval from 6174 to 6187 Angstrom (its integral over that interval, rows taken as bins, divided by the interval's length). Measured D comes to 22.2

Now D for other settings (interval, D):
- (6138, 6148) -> 20.4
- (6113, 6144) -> 20.8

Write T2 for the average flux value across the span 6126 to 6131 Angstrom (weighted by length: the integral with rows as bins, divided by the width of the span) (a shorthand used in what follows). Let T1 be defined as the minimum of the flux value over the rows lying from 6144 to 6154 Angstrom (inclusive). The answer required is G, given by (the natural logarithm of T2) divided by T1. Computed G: 0.189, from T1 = 16.08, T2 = 20.9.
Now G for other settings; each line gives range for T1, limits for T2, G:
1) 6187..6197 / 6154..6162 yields 0.212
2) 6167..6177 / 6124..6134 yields 0.173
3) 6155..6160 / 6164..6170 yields 0.181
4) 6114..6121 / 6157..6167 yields 0.216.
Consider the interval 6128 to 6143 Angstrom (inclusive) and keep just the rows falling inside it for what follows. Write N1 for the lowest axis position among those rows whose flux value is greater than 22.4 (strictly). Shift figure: 6132.00 Angstrom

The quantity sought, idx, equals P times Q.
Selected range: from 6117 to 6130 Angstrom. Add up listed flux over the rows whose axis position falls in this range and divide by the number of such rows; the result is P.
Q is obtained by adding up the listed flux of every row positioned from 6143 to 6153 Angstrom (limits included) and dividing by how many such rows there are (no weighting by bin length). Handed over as 399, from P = 19.4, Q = 20.6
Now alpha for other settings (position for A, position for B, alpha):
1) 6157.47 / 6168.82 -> 0.78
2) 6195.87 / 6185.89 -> 0.78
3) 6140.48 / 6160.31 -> 0.95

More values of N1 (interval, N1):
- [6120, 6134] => 6122.13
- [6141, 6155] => 6141.89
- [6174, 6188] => 6178.77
